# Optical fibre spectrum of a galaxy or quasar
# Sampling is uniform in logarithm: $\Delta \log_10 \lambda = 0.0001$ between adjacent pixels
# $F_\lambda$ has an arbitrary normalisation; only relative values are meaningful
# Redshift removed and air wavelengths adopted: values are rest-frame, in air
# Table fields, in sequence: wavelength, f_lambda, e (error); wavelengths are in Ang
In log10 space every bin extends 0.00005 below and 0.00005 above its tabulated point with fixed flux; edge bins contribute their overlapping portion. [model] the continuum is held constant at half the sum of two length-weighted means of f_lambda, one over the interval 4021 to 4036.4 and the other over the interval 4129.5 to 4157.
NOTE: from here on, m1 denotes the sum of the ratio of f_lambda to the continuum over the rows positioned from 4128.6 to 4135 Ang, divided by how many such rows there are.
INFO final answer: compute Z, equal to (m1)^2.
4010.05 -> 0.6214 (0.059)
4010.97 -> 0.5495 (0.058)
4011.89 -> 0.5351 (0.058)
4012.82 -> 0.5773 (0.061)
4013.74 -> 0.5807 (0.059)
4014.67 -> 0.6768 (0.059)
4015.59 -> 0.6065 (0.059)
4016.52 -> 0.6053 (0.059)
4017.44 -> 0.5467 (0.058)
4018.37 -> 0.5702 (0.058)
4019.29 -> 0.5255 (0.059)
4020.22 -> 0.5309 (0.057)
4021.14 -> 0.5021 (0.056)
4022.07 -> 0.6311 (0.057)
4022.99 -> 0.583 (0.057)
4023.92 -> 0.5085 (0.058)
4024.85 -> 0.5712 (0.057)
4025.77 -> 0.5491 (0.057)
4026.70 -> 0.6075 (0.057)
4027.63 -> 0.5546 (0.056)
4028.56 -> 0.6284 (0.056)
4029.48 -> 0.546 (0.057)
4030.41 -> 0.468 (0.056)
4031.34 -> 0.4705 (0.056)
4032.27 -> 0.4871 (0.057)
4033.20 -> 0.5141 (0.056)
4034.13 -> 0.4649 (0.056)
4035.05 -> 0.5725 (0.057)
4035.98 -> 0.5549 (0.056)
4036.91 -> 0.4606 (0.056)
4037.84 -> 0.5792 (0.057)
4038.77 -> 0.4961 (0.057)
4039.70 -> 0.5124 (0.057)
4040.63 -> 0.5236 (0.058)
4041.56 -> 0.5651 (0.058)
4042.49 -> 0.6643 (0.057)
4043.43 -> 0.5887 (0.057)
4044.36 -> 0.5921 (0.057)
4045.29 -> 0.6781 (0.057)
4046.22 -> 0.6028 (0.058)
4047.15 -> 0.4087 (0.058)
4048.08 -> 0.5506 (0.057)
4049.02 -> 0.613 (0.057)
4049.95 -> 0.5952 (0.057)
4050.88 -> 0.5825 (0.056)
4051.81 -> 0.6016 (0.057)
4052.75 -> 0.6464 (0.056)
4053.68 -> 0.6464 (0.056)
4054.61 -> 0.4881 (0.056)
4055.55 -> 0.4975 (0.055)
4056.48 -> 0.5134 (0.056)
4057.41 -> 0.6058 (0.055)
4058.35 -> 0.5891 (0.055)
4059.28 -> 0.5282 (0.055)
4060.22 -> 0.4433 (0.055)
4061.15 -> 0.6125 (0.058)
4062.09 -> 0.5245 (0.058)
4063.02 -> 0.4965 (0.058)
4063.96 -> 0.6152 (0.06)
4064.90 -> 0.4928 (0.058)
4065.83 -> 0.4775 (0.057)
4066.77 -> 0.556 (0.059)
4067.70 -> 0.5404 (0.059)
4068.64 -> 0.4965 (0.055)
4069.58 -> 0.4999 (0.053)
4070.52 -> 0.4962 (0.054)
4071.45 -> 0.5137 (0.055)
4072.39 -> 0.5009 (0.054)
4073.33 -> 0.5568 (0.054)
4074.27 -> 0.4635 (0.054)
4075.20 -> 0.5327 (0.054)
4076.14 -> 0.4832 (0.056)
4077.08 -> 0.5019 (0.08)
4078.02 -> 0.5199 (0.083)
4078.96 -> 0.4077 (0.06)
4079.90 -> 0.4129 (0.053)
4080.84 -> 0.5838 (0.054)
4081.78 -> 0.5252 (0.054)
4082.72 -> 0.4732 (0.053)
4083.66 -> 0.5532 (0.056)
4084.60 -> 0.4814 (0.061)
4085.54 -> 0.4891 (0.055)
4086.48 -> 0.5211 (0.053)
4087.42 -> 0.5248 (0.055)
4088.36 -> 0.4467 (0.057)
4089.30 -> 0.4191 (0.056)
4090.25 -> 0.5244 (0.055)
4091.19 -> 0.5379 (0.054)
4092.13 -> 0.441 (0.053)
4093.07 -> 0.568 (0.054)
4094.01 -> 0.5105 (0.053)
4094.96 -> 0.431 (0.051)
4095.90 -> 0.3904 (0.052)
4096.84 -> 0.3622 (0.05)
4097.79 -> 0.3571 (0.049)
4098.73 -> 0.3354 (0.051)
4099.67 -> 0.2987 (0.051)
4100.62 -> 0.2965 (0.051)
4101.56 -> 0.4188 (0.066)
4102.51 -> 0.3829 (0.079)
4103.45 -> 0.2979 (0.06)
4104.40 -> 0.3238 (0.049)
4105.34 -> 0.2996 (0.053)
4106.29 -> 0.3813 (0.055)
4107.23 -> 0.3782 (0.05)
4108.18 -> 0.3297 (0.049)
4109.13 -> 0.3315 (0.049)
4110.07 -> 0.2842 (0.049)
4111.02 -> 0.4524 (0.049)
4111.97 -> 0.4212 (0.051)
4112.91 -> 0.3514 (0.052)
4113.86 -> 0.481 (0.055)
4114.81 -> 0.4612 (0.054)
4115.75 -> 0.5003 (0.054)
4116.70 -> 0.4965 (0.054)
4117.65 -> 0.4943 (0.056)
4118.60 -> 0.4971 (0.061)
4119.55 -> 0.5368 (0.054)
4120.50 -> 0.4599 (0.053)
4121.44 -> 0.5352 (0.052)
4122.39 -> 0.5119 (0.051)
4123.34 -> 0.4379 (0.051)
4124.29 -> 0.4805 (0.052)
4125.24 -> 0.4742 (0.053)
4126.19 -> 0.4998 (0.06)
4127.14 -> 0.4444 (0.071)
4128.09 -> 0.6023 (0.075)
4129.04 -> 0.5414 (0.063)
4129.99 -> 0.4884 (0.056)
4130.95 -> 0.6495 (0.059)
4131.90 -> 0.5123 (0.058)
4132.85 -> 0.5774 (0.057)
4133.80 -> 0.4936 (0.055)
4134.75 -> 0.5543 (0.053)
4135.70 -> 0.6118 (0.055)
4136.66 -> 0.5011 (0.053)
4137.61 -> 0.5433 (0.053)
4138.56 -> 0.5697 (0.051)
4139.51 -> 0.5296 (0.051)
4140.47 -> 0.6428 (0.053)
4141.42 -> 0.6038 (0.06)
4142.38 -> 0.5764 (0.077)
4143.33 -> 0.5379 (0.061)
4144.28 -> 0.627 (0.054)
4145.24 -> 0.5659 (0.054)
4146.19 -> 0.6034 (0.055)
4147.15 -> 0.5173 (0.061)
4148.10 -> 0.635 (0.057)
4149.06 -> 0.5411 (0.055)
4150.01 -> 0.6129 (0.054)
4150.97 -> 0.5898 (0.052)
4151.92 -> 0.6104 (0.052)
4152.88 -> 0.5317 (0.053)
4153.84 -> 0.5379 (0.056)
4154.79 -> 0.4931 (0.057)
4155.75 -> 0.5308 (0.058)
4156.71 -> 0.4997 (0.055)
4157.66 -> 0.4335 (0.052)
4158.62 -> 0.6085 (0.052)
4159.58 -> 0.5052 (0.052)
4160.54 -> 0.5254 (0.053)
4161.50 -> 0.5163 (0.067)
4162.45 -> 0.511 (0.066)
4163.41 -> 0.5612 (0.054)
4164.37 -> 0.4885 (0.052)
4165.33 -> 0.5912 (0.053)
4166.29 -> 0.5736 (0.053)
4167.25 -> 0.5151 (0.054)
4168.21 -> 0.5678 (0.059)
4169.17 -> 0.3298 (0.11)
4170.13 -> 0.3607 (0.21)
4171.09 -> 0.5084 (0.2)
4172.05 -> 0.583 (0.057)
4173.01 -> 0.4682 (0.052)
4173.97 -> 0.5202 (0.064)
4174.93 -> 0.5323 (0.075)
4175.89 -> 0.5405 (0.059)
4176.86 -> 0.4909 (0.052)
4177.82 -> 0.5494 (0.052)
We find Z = 0.97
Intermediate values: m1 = 0.99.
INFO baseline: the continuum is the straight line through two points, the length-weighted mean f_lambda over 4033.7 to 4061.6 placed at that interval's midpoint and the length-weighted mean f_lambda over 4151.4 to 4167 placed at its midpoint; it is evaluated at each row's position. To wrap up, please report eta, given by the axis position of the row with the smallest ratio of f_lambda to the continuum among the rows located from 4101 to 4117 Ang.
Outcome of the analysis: 4110.07 Ang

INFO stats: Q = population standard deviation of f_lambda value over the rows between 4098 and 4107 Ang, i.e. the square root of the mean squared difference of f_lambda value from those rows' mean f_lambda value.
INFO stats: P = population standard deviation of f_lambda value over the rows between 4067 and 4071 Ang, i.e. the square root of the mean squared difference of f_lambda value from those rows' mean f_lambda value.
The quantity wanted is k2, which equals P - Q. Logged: -0.025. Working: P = 0.019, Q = 0.043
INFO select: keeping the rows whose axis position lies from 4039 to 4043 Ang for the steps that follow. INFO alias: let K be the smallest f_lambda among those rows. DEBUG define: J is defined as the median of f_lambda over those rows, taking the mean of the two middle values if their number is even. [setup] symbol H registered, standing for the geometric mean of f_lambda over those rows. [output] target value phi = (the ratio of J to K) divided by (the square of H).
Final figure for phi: 3.3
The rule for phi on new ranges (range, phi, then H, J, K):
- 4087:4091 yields 5.1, 0.48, 0.49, 0.4191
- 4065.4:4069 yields 4.1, 0.52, 0.52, 0.4775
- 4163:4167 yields 3.8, 0.55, 0.57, 0.4885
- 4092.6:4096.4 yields 5.5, 0.47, 0.47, 0.3904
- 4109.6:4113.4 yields 9.9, 0.37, 0.39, 0.2842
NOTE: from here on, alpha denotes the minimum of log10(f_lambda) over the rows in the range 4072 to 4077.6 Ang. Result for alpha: -0.33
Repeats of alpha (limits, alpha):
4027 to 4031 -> -0.33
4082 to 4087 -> -0.32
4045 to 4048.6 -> -0.39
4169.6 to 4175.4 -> -0.44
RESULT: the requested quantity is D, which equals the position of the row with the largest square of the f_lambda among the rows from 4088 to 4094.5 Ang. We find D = 4093.07 Ang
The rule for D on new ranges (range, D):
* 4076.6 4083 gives 4080.84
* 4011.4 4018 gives 4014.67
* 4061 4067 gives 4063.96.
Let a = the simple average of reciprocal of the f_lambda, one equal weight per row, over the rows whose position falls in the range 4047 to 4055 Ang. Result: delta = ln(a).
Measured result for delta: 0.58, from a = 1.79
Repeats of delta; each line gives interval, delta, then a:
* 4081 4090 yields 0.71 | 2.04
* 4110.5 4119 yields 0.78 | 2.19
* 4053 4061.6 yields 0.62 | 1.85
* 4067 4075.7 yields 0.67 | 1.96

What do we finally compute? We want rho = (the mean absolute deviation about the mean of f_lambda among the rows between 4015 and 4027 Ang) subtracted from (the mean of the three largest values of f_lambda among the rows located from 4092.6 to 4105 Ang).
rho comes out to 0.47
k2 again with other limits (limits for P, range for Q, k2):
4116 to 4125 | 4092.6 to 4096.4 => -0.038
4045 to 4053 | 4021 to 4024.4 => 0.018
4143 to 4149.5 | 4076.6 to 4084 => -0.016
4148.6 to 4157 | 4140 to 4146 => 0.006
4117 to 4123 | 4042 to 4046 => -0.014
